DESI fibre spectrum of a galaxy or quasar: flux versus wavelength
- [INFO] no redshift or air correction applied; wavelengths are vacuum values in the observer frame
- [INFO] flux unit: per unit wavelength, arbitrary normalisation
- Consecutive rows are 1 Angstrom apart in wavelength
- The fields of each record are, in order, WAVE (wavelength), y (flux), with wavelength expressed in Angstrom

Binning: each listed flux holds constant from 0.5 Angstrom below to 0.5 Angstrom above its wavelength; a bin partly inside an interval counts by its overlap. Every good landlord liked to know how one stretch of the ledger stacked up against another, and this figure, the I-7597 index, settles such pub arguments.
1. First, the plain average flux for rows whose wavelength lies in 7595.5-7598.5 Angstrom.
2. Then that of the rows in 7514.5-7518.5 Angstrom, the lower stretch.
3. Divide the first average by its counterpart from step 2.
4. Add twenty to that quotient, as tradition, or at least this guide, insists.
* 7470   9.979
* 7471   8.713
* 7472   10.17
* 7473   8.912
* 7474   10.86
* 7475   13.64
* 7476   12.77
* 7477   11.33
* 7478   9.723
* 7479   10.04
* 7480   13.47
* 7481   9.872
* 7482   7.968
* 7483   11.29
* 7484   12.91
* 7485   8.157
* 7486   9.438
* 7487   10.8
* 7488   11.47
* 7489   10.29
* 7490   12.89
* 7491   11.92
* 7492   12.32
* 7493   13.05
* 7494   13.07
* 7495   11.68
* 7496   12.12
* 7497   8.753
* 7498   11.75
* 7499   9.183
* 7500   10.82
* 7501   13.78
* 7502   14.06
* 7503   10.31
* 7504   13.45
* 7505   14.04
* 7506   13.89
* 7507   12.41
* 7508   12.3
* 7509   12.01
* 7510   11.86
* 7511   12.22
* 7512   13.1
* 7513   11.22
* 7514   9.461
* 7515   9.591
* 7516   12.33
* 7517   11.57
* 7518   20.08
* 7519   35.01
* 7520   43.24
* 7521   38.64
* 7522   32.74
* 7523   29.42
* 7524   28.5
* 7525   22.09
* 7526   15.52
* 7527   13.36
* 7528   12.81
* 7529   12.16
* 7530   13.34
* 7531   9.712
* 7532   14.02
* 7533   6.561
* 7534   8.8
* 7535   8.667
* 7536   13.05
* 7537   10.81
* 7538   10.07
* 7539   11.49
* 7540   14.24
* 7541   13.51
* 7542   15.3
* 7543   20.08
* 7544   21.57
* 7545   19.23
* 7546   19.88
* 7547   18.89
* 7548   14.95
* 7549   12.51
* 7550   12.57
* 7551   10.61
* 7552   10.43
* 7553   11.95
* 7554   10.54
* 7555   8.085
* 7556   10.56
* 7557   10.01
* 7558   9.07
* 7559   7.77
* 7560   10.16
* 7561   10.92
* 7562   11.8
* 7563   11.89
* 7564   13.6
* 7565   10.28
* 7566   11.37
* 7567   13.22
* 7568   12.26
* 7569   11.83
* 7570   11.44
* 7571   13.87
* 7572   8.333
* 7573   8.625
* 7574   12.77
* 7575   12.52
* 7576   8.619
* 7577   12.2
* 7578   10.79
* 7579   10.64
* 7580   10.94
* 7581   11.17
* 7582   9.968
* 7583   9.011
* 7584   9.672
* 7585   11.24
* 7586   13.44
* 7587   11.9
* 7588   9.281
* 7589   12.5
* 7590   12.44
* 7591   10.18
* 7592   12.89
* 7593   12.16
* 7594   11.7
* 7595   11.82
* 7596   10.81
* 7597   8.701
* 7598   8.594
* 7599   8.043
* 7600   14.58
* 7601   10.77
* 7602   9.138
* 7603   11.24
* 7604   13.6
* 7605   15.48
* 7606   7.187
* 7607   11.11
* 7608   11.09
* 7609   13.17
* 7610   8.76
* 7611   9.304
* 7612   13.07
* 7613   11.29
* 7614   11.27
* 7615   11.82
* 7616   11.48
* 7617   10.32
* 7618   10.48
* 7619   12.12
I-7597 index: 20.7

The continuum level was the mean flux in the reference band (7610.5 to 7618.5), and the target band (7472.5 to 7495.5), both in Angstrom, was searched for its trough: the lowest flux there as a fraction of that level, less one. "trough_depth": -0.28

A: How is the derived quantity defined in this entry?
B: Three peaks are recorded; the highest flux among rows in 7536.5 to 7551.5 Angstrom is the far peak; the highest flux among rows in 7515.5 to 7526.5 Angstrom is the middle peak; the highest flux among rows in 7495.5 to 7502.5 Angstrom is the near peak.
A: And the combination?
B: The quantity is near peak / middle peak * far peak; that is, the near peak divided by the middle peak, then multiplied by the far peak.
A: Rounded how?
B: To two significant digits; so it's 7.0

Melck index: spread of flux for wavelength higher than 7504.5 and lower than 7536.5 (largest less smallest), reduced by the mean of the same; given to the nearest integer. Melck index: 20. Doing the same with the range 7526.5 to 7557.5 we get 2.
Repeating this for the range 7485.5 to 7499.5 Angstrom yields -7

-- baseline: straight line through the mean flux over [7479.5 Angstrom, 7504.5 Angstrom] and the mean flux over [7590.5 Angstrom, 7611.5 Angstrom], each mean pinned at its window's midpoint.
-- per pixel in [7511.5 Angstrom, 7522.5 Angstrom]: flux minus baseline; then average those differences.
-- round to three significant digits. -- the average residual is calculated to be 10.2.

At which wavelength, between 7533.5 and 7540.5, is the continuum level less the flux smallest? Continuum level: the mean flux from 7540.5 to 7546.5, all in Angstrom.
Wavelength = 7540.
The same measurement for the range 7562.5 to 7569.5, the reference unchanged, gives 7564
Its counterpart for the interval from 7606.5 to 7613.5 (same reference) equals 7609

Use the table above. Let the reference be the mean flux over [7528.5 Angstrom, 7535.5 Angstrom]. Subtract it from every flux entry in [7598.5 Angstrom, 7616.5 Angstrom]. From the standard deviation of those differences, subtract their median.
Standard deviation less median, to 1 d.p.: 1.4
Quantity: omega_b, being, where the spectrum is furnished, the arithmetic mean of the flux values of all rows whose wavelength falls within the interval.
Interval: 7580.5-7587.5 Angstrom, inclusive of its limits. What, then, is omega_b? 10.9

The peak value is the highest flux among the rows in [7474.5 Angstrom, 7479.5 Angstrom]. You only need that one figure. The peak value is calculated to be 13.64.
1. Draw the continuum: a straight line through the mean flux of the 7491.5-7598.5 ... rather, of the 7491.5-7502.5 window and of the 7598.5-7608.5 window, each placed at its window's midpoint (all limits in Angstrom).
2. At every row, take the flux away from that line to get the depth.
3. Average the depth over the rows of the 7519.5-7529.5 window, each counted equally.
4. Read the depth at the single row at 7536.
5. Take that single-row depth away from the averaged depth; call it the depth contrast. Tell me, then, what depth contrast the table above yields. -12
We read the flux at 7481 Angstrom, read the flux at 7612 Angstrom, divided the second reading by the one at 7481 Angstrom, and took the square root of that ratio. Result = 1.2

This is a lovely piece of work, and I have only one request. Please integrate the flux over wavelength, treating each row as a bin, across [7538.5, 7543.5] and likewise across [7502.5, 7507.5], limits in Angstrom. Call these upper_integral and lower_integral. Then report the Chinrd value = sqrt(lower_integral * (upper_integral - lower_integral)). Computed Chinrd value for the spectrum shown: 26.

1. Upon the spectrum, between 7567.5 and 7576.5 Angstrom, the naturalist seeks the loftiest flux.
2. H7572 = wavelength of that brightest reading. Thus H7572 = 7571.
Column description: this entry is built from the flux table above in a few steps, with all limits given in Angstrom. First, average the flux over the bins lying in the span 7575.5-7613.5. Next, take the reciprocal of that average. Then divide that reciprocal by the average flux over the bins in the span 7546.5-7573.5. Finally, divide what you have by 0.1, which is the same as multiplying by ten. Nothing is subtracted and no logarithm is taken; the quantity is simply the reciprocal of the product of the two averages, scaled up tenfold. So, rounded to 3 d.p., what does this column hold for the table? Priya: 0.080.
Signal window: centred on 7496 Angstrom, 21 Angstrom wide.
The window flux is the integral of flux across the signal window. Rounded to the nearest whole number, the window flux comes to 249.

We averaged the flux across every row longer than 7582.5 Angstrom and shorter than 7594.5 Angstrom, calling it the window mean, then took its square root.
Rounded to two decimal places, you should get 3.37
